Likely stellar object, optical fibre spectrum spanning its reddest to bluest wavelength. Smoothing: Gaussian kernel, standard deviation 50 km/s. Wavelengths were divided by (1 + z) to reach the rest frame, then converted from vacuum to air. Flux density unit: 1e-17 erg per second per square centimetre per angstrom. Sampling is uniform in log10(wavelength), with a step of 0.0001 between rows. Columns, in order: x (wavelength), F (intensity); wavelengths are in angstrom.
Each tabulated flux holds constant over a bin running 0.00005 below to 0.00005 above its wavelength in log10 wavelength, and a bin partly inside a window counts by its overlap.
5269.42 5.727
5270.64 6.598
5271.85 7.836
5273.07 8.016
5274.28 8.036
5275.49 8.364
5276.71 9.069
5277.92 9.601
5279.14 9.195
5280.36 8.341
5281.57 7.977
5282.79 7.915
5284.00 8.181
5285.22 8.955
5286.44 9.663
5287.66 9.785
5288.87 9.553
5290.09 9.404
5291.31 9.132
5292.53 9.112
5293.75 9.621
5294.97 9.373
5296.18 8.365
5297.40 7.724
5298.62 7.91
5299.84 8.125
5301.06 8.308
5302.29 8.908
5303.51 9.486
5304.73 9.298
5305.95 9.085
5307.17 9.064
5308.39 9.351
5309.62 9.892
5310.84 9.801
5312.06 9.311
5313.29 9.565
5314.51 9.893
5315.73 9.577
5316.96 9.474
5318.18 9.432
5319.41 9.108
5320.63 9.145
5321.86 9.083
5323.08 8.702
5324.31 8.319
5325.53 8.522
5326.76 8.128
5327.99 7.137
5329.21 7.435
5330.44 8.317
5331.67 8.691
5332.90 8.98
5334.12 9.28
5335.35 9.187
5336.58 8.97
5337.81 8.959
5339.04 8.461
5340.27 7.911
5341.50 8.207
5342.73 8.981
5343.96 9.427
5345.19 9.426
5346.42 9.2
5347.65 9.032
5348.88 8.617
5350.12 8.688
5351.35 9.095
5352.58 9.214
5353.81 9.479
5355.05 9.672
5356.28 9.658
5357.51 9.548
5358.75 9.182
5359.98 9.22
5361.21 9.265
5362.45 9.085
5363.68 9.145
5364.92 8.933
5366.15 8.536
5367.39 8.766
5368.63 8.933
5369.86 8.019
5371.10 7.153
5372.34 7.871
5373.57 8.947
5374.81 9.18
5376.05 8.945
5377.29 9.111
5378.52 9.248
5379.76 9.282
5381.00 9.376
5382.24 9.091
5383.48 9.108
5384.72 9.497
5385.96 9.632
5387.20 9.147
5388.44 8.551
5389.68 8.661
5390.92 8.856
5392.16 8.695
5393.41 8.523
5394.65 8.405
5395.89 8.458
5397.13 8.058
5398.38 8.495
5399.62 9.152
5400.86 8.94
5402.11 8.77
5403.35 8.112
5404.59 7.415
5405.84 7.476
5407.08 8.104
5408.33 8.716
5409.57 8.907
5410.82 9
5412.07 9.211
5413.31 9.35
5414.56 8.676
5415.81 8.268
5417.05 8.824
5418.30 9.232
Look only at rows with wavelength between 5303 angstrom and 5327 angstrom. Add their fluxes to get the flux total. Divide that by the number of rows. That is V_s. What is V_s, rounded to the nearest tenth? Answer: 9.2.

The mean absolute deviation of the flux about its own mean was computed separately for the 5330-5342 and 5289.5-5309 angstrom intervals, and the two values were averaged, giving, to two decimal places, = 0.44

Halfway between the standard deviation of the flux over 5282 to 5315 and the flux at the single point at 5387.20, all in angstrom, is 4.90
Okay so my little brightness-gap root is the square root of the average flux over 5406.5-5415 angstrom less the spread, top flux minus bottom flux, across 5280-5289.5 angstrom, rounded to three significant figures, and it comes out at 2.64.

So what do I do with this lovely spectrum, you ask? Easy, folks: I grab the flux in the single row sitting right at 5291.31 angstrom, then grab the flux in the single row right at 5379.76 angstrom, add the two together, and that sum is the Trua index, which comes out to 18.4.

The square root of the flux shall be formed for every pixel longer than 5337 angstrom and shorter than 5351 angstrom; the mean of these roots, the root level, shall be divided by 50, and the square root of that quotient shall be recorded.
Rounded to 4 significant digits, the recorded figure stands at 0.2436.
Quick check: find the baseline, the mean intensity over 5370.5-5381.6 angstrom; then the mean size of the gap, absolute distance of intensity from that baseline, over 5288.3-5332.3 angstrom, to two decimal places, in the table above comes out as 0.61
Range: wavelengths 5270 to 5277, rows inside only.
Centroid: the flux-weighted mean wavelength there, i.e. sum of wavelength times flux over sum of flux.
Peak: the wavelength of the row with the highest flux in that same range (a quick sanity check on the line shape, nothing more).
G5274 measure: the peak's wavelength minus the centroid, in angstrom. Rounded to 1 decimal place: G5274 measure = 2.9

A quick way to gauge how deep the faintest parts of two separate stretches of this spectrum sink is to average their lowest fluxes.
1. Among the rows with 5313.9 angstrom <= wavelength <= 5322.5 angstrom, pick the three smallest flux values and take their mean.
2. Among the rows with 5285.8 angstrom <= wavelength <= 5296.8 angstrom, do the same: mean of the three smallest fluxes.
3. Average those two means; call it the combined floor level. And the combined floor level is 9.0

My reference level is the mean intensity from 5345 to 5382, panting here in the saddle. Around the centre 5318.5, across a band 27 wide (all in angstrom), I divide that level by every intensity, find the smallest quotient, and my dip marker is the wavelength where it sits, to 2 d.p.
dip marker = 5314.51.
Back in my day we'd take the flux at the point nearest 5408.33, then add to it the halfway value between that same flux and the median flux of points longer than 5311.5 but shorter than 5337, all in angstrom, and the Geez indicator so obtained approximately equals 17.6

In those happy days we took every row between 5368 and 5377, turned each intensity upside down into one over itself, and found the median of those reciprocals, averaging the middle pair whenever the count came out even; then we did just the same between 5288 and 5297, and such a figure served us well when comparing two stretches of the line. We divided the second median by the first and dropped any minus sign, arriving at 0.95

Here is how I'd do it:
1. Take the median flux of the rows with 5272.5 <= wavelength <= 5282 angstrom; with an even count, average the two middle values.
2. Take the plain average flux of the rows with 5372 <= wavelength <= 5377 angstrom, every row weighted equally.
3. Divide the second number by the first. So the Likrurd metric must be 1.05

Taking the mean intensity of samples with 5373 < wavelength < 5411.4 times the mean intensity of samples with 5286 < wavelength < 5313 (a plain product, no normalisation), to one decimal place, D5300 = 79.8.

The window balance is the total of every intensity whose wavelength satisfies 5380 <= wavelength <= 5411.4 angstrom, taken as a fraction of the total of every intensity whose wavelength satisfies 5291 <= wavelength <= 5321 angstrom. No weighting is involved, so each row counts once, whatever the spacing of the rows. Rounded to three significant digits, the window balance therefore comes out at 0.952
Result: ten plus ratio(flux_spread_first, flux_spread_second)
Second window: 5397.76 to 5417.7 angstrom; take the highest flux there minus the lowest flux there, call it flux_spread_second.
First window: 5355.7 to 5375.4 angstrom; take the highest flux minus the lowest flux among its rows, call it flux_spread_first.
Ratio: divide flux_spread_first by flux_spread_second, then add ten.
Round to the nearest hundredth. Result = 11.29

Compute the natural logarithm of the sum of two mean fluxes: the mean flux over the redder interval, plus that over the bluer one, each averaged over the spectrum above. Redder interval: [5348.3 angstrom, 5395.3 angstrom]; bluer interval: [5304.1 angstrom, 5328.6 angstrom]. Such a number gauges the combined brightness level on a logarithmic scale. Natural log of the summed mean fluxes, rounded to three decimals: 2.893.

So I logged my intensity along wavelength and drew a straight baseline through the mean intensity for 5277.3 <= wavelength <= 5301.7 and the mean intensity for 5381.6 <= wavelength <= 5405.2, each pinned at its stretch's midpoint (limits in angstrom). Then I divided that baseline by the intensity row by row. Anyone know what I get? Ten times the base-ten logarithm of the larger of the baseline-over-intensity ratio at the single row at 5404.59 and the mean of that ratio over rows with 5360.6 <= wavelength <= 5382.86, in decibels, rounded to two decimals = 0.70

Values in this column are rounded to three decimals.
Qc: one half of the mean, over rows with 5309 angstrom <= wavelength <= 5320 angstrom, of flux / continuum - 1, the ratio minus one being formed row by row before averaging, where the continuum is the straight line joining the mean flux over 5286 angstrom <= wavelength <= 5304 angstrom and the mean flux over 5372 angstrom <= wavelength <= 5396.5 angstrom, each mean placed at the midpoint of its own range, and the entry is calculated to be 0.034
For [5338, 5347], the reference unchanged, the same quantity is -0.008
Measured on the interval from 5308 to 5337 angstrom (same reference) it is 0.001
